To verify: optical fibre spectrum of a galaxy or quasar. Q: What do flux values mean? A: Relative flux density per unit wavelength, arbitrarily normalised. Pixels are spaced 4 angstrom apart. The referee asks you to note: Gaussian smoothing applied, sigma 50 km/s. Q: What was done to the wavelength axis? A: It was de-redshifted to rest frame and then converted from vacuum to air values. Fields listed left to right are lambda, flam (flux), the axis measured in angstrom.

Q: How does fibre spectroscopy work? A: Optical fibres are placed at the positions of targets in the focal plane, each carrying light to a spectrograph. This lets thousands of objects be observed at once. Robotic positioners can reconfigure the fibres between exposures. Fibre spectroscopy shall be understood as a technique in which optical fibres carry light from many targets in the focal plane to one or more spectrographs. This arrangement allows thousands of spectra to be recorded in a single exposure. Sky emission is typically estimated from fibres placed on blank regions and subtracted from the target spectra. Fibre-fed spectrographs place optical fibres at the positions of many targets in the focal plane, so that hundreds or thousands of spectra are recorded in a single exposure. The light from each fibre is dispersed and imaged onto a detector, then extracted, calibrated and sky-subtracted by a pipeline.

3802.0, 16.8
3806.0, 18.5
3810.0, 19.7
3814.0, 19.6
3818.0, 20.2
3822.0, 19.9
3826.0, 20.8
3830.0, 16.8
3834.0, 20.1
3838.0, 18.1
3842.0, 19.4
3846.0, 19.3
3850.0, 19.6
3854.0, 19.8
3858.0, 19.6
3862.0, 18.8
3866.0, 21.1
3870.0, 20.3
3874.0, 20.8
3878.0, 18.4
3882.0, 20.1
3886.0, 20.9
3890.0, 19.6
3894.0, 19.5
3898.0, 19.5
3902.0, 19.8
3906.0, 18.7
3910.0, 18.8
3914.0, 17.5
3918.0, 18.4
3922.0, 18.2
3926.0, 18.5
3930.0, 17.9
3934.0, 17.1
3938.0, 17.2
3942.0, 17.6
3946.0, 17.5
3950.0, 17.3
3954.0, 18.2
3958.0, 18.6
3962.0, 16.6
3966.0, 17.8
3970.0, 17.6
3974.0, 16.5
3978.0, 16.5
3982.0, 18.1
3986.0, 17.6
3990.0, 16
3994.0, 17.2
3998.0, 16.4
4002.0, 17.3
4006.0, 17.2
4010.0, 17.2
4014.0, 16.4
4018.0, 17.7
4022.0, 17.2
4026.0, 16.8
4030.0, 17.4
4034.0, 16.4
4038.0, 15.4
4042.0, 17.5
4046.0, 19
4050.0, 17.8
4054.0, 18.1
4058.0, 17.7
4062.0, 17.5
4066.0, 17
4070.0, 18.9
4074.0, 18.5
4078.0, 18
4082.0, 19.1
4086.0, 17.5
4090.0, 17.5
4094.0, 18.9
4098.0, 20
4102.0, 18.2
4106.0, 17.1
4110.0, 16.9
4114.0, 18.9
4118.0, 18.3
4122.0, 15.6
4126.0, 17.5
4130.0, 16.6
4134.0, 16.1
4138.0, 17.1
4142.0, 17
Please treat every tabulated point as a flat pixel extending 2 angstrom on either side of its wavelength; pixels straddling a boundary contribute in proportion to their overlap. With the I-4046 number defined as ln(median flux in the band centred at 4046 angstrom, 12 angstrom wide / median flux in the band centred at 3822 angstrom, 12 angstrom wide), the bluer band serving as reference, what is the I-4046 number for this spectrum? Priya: -0.126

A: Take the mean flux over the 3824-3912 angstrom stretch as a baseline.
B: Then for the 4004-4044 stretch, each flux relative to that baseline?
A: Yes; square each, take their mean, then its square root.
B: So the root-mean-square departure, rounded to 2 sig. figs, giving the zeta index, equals 2.7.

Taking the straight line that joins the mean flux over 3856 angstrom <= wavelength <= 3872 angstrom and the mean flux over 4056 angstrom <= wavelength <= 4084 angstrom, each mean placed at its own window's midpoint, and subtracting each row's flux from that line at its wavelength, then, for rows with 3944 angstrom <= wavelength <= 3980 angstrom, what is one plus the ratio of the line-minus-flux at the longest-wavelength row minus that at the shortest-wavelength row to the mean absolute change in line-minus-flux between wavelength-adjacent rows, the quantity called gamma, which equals 2.0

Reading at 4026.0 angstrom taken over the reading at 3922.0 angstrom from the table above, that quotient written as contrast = 0.92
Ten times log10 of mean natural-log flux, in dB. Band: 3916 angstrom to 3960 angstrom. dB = 4.60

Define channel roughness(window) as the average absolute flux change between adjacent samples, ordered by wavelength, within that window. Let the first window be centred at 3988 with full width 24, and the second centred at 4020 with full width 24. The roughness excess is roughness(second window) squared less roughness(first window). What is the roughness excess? -0.6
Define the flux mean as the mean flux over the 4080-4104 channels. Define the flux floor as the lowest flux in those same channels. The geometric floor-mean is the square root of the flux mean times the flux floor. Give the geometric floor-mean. 18.0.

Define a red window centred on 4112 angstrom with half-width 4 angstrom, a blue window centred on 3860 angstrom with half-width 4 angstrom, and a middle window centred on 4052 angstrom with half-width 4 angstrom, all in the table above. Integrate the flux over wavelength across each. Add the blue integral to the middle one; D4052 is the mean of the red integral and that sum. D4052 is 220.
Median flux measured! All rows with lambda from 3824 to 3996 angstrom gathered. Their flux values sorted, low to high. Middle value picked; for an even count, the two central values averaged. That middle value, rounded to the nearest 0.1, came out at 18.4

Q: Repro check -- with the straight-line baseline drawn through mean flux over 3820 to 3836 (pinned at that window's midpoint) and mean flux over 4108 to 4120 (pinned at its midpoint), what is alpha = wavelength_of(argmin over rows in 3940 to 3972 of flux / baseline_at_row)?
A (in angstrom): 3962.0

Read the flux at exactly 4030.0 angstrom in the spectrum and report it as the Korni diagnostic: 17.4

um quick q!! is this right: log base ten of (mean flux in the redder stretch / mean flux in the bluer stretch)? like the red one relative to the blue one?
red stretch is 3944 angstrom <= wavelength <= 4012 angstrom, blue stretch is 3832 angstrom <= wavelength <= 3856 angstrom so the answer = -0.05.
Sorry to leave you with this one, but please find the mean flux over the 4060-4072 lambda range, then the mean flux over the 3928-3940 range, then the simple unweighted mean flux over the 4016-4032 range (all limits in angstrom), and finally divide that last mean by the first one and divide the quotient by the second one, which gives 0.056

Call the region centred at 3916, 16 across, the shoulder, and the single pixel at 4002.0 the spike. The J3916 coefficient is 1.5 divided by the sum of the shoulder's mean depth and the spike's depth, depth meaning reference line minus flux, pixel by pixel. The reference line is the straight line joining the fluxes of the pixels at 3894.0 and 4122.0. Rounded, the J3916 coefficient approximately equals 1.2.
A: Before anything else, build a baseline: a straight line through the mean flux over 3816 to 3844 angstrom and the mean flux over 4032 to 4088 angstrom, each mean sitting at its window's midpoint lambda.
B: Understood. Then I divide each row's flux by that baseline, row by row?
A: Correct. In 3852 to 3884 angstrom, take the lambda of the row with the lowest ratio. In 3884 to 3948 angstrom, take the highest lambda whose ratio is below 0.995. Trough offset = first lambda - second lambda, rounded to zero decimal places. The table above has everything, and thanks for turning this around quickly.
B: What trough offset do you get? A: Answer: -68 angstrom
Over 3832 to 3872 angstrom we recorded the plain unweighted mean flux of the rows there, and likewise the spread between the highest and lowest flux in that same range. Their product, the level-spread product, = 59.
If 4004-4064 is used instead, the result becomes 62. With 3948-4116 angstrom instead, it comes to 81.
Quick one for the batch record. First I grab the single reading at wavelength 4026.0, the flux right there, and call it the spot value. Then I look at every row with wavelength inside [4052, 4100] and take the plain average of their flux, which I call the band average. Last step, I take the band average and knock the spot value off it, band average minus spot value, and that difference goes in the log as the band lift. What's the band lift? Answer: 1.4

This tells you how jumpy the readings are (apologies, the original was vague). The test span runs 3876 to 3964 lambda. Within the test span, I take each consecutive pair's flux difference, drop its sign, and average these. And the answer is 0.65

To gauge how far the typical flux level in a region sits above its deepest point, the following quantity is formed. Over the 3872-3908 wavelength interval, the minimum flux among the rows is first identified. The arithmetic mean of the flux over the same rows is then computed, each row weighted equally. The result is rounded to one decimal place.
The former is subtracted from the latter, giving 1.3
